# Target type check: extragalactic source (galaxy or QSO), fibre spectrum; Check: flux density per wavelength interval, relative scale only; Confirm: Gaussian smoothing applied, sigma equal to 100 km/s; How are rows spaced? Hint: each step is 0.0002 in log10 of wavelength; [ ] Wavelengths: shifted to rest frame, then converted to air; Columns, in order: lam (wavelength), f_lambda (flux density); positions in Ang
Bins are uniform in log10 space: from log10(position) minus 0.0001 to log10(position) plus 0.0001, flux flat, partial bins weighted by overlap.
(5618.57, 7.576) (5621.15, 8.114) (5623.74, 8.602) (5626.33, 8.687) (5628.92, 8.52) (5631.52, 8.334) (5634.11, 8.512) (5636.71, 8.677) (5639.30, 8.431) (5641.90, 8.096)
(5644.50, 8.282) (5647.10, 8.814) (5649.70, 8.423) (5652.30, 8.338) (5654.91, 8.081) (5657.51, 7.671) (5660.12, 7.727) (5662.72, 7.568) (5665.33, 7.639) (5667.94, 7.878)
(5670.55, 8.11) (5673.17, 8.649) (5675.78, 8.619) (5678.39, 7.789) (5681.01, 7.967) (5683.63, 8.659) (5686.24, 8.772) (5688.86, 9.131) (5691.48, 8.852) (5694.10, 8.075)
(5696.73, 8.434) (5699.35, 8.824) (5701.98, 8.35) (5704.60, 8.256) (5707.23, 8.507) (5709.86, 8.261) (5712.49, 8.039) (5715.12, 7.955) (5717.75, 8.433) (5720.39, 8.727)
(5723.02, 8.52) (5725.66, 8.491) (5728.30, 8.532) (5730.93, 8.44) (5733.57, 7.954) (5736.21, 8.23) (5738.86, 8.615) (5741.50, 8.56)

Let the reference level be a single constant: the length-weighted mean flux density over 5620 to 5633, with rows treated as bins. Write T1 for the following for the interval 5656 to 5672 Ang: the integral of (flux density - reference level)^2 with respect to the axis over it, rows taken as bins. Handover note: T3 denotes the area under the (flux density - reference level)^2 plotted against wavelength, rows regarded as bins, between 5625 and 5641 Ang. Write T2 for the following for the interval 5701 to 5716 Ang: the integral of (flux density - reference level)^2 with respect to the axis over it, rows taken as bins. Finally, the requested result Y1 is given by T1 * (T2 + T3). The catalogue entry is 13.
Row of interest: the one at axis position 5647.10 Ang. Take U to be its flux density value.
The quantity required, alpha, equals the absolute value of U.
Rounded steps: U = 8.814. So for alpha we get 8.81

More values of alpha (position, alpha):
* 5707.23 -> 8.51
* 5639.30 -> 8.43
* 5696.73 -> 8.43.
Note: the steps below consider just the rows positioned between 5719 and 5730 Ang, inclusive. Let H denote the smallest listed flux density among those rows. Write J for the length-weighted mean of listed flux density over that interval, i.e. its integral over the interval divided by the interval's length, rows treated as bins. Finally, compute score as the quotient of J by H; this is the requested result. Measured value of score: 1.01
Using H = 8.491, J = 8.6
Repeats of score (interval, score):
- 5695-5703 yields 1.02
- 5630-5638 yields 1.02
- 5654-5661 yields 1.02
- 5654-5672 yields 1.03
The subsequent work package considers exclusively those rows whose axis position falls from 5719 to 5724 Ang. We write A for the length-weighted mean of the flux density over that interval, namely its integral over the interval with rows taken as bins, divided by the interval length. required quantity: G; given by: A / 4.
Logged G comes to 2.16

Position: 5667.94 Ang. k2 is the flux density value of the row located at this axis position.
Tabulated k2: 7.878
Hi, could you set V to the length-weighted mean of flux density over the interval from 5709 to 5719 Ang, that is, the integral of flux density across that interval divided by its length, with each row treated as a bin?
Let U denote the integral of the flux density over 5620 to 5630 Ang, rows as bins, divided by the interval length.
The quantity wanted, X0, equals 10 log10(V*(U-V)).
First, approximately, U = 8.49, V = 8.17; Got 4.1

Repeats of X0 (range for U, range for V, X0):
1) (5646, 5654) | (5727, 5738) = 2.0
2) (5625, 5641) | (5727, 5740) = 1.4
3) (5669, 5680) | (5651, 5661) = 3.9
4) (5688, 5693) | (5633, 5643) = 6.3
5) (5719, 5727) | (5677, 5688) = 2.9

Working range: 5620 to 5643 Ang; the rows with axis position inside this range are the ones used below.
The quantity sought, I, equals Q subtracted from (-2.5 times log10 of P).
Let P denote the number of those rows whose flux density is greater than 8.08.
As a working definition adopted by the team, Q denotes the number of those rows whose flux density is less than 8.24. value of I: -4.39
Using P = 9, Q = 2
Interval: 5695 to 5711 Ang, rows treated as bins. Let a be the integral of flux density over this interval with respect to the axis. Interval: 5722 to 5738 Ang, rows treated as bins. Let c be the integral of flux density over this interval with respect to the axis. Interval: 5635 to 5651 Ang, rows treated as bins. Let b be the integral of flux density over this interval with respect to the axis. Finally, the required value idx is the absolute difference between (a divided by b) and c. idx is 133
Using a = 135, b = 135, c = 134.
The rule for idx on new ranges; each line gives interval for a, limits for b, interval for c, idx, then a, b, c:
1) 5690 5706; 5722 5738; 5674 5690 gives 135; 136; 134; 136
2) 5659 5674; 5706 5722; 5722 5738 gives 133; 119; 133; 134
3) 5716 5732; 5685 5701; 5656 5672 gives 123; 136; 139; 124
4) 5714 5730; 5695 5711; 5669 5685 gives 132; 135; 135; 133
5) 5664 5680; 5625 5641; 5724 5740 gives 133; 130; 136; 134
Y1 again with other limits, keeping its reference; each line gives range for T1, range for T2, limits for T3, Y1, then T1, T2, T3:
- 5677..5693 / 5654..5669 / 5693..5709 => 33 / 3.8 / 7.9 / 0.9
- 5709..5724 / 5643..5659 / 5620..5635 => 4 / 1.4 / 2.5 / 0.5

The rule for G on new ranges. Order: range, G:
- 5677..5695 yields 2.12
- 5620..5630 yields 2.12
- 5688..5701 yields 2.16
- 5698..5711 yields 2.11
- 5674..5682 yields 2.04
